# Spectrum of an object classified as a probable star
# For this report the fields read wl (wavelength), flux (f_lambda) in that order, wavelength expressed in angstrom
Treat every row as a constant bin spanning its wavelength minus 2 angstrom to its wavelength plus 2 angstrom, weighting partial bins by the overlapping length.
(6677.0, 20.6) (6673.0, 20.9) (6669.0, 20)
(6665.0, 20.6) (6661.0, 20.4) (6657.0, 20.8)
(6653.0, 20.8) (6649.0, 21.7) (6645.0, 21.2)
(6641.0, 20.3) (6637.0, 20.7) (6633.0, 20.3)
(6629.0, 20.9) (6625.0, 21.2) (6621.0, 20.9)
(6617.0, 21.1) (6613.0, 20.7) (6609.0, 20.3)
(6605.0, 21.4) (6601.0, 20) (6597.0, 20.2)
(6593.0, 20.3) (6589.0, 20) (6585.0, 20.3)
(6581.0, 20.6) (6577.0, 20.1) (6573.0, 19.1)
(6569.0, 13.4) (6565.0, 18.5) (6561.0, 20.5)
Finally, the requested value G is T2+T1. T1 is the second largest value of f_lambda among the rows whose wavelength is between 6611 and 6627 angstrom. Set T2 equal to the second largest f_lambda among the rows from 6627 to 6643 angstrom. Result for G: 41.8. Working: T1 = 21.1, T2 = 20.7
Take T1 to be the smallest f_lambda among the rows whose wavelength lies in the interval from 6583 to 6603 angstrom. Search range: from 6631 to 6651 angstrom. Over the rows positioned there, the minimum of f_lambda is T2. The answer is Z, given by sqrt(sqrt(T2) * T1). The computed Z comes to 9.49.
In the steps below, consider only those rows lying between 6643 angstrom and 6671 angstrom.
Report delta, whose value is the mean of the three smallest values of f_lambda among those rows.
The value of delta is 20.33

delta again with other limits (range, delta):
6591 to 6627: 20.17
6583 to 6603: 20.07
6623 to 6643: 20.43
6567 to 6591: 17.50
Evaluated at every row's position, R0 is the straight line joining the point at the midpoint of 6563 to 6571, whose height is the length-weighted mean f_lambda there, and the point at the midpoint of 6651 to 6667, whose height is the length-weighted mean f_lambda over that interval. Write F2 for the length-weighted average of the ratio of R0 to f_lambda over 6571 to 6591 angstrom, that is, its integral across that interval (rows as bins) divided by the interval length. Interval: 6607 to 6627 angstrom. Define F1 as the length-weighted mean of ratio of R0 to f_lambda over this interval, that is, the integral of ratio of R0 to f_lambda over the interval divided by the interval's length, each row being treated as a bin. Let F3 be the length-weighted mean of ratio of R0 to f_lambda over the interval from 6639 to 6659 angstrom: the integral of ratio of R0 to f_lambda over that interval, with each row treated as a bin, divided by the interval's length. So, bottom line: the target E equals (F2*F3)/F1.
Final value 0.90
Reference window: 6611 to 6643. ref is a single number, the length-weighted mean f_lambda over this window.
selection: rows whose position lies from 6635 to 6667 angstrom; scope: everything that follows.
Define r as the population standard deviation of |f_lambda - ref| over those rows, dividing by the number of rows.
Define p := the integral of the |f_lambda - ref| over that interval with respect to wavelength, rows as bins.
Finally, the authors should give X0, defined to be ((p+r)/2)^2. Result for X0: 26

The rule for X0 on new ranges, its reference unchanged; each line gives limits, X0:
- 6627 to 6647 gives 10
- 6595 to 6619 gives 33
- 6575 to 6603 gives 60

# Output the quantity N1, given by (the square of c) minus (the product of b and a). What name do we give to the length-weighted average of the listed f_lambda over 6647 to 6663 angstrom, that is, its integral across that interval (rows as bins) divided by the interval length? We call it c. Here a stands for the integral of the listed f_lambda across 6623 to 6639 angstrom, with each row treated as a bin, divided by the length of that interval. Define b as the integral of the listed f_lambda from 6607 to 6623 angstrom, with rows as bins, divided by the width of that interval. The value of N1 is 7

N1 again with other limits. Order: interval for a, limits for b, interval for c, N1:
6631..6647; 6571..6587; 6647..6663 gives 25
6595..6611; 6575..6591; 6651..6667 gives 12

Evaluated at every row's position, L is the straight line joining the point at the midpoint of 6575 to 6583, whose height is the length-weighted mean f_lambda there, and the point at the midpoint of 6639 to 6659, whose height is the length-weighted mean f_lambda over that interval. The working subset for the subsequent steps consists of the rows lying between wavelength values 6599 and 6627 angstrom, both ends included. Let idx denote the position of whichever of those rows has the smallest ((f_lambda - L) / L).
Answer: 6601.0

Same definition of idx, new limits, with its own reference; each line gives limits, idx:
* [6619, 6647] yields 6641.0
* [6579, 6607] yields 6601.0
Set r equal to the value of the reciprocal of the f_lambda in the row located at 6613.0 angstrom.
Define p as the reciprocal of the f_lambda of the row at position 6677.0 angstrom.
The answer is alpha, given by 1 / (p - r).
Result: 4264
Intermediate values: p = 0.049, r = 0.0483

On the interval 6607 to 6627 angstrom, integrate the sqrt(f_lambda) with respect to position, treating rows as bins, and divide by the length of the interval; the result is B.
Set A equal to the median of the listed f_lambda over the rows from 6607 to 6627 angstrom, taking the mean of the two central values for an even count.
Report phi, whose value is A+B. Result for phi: 25.46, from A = 20.9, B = 4.56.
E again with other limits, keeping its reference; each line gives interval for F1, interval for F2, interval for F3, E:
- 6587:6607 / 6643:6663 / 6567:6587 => 1.02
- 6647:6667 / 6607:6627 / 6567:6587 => 0.81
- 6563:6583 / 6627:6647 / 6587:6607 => 0.89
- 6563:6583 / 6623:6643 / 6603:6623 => 0.90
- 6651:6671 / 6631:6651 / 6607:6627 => 0.83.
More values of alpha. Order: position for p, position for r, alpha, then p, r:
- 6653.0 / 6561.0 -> -1421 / 0.048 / 0.0488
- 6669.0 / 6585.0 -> 1353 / 0.050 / 0.0493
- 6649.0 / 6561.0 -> -371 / 0.046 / 0.0488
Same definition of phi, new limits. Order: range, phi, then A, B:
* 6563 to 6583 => 23.37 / 19.1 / 4.27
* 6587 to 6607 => 24.71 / 20.2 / 4.51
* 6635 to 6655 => 25.38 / 20.8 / 4.58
